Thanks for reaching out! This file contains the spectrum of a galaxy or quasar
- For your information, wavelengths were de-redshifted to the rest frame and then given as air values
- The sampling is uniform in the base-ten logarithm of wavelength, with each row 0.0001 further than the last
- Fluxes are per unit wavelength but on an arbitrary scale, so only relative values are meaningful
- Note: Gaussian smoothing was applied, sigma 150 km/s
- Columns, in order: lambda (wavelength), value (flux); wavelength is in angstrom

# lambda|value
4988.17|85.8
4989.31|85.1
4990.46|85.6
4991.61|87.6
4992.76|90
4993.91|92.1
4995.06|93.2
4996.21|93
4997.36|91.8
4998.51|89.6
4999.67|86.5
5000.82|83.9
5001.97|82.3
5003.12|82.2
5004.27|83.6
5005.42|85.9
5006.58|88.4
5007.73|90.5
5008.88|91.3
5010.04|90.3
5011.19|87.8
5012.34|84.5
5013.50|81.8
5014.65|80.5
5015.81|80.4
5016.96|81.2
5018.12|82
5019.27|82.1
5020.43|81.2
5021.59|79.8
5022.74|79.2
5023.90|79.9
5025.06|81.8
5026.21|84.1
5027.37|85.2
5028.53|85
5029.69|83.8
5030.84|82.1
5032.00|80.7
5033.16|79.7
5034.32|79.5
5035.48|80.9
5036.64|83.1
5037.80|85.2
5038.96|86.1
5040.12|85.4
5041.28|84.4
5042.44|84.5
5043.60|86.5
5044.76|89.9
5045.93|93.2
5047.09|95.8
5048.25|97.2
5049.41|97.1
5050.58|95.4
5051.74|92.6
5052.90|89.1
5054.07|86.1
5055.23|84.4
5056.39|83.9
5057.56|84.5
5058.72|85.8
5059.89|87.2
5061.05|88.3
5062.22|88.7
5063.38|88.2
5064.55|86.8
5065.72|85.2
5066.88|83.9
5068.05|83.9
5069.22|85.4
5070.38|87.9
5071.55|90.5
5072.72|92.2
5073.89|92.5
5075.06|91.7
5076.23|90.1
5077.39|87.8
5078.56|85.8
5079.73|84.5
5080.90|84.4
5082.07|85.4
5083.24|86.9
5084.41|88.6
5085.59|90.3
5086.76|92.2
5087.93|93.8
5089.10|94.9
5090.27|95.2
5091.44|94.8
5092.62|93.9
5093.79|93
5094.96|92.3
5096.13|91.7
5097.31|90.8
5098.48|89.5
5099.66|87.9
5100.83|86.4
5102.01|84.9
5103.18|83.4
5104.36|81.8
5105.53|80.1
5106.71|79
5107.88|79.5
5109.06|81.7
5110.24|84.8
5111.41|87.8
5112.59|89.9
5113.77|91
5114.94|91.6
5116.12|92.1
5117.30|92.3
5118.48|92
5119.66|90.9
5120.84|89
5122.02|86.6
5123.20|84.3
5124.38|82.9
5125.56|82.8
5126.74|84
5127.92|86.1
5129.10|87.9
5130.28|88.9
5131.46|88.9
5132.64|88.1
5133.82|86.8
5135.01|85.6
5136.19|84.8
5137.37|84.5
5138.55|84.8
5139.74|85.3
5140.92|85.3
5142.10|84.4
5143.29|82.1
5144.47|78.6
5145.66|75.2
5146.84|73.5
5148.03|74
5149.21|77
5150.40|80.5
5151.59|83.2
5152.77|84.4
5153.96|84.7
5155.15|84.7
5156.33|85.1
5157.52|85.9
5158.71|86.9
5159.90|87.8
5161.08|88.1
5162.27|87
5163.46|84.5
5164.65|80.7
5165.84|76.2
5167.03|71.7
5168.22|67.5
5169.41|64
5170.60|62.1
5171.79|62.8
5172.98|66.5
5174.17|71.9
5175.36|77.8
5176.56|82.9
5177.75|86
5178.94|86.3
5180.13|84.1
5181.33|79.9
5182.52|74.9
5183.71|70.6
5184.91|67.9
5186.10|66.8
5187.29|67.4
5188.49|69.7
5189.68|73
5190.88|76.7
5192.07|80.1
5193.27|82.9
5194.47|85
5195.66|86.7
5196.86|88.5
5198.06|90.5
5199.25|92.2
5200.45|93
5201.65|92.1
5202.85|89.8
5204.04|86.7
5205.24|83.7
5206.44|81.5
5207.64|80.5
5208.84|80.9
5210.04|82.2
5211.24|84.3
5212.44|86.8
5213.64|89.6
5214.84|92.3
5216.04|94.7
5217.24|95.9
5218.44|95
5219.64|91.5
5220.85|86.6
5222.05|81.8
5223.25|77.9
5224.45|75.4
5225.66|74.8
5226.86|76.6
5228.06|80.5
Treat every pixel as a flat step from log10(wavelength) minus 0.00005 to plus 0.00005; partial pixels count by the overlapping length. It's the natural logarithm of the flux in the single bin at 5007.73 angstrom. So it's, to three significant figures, 4.51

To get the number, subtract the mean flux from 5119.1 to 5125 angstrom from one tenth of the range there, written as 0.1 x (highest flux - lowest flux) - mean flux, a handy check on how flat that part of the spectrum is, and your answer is -86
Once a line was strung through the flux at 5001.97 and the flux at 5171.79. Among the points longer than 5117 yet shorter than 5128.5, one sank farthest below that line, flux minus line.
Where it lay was 5124.38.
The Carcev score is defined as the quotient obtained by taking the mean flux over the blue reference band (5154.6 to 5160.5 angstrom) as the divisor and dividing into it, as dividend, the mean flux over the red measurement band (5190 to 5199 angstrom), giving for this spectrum 0.98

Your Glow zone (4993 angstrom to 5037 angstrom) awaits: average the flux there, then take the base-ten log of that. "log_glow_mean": 1.93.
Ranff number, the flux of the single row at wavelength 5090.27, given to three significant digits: 95.2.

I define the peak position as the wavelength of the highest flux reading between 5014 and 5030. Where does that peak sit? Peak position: 5027.37 angstrom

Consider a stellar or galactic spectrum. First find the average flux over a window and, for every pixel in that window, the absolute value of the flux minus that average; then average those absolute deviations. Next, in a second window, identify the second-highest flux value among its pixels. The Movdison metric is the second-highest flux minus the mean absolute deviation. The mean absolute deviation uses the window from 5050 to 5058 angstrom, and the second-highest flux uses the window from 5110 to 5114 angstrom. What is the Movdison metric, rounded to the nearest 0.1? 86.2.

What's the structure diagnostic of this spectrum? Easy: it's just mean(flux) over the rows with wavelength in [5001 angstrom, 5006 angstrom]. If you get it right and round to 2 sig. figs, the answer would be 84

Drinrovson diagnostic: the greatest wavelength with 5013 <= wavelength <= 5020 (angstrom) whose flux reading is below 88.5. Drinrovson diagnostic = 5019.27 angstrom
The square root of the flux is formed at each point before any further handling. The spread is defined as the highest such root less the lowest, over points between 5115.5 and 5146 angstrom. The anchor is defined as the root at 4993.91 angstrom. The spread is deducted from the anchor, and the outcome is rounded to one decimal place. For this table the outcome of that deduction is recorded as 8.7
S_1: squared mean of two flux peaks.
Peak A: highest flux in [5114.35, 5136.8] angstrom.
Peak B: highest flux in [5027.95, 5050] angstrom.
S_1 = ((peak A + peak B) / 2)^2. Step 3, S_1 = 8978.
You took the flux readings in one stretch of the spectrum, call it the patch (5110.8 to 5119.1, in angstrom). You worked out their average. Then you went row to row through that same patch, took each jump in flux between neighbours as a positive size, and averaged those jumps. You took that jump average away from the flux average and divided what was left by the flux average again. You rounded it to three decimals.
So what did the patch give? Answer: 0.991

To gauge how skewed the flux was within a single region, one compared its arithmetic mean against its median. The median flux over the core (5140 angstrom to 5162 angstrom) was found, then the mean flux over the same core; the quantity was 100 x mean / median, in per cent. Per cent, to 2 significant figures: 98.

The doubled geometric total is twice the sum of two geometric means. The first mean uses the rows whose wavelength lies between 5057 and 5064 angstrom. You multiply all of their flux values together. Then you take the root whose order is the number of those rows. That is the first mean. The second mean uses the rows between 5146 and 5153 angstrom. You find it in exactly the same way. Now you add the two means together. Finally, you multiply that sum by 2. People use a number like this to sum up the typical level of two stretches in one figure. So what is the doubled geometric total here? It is 332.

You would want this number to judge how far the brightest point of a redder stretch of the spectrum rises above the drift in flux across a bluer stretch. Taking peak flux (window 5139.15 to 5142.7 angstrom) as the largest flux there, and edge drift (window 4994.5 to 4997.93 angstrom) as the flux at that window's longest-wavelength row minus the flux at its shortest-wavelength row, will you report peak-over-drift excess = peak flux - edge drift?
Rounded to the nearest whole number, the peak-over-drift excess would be 87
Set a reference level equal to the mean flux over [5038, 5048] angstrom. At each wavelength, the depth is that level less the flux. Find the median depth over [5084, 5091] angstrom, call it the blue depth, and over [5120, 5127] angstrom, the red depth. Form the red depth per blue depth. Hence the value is -0.9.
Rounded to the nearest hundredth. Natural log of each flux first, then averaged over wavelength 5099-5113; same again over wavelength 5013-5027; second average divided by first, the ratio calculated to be 0.99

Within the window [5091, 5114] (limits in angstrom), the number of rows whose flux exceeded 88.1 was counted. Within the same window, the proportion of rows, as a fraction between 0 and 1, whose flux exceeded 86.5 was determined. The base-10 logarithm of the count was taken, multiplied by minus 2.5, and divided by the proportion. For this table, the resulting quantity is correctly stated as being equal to -4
